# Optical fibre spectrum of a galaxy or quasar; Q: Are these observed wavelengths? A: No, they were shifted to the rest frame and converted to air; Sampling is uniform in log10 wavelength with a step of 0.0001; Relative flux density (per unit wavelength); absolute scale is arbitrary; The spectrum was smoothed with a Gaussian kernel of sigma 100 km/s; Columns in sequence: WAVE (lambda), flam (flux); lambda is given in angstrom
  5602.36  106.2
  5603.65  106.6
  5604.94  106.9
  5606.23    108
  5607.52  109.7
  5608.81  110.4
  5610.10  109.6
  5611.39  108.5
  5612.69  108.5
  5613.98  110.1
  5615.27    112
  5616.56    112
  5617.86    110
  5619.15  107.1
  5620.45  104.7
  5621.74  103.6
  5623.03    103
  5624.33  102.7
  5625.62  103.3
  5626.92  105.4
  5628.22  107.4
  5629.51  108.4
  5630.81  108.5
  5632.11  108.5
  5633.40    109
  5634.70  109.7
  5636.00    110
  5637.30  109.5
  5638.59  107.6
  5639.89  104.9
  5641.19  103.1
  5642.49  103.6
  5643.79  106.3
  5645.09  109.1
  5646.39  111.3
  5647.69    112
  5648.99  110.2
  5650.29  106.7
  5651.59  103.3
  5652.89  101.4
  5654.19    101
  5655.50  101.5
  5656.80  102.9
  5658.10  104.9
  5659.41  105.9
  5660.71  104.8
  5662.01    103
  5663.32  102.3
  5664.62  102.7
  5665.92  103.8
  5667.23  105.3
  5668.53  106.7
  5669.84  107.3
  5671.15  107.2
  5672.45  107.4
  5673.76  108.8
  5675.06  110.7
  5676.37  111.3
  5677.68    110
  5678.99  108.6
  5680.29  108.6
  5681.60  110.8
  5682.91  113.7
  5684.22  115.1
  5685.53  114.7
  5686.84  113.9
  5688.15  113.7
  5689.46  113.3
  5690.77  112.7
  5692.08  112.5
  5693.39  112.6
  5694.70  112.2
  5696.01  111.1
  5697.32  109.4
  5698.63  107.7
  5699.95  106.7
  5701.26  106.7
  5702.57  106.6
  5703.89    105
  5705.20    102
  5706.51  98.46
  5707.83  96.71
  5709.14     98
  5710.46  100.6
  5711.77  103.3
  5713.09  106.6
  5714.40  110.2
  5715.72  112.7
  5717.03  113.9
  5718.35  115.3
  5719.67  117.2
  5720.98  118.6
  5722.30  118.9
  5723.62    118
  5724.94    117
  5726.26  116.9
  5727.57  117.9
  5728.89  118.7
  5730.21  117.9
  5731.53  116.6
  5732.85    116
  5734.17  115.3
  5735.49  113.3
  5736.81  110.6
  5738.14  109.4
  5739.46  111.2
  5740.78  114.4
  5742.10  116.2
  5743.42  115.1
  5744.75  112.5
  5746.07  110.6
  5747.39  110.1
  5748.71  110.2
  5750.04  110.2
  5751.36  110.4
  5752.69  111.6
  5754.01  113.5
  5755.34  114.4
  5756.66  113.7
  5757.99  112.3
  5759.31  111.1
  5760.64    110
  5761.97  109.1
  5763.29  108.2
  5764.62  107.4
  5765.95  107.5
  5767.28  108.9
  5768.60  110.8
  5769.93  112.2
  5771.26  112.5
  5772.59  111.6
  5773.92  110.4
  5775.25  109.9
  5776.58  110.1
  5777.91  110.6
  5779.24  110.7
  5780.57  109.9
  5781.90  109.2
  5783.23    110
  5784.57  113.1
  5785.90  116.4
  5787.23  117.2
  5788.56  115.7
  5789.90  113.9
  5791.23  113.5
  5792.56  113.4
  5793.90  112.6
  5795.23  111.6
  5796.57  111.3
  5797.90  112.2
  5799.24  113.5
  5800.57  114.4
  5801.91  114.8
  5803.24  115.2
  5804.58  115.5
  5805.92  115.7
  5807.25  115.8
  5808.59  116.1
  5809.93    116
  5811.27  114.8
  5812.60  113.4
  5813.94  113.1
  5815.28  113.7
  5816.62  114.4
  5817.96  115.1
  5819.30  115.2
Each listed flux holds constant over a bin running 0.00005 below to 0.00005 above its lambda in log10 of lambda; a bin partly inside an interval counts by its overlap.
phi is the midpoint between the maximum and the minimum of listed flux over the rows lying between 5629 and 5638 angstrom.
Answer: 109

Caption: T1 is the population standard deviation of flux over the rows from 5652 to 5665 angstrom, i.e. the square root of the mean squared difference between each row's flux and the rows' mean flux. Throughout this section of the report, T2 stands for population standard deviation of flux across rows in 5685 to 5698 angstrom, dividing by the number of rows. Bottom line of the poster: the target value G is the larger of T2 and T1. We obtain 2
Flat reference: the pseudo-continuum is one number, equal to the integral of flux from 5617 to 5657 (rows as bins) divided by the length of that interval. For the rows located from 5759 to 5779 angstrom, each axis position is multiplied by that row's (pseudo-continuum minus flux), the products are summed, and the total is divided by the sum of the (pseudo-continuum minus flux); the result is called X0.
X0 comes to 5769.5 angstrom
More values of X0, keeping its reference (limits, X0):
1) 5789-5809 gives 5800.1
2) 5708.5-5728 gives 5724.1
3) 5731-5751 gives 5739.5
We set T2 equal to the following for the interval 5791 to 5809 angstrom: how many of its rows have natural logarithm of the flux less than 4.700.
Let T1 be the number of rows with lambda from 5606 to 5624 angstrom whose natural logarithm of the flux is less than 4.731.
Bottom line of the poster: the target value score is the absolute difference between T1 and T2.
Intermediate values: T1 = 14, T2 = 0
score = 14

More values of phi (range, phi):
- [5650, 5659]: 104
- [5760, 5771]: 110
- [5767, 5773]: 111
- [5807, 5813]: 115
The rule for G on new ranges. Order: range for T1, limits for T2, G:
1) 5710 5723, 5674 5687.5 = 6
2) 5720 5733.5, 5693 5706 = 3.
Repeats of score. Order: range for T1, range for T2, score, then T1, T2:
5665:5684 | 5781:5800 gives 12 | 13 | 1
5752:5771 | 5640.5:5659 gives 0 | 11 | 11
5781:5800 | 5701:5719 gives 2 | 8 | 10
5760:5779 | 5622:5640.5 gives 1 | 14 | 13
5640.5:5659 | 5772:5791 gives 11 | 14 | 3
